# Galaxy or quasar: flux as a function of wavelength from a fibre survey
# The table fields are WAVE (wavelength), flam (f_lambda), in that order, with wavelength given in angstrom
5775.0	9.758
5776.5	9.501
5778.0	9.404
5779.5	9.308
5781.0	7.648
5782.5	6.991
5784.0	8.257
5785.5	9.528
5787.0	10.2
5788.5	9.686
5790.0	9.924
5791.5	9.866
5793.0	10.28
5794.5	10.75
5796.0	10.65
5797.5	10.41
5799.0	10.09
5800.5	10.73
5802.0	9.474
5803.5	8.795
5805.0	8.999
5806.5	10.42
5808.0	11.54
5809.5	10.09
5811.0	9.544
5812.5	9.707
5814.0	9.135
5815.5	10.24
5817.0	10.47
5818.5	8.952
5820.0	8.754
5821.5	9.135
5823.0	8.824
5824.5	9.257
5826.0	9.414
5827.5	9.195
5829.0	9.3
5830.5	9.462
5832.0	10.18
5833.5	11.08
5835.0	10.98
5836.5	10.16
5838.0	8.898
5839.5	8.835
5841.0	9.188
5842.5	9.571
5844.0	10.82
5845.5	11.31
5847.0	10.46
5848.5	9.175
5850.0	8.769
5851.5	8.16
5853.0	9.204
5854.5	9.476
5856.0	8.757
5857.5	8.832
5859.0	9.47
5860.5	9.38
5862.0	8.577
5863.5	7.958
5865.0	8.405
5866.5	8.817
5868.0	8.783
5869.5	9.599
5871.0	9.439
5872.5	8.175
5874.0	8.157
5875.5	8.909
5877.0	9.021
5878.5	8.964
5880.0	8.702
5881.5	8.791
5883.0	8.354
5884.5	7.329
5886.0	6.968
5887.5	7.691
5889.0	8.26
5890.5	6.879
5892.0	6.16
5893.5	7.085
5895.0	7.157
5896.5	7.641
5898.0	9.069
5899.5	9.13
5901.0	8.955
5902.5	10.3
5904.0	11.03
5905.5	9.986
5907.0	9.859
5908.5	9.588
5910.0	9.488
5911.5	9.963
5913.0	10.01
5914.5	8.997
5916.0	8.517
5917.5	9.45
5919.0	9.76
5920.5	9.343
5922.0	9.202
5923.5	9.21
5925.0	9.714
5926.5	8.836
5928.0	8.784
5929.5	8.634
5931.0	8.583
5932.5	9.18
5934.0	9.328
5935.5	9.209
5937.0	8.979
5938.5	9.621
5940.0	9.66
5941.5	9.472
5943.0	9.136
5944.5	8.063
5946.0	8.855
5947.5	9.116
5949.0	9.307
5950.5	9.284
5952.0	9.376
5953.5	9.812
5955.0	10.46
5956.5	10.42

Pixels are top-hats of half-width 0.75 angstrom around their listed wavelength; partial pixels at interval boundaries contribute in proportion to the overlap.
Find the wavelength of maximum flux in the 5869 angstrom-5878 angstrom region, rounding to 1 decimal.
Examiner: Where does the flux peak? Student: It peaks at 5869.5 angstrom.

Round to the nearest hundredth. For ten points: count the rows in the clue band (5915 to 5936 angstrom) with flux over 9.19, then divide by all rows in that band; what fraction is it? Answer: 0.57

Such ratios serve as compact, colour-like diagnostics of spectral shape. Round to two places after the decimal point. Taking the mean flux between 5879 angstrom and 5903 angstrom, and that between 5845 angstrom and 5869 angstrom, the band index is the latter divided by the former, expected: 1.13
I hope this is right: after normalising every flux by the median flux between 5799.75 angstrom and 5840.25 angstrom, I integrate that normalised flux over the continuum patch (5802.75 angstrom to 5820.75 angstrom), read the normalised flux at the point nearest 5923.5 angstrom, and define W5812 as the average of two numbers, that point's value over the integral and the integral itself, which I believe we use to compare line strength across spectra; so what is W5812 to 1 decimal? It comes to 9.3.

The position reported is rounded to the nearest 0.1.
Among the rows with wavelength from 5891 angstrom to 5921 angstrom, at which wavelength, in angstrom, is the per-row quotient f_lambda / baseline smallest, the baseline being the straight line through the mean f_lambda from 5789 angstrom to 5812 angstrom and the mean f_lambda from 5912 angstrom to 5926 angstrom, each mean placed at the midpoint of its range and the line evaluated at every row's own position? 5892.0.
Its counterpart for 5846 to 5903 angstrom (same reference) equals 5892.0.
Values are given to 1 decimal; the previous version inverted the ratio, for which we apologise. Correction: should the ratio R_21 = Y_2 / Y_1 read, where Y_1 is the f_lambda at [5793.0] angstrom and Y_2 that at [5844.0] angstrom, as 1.1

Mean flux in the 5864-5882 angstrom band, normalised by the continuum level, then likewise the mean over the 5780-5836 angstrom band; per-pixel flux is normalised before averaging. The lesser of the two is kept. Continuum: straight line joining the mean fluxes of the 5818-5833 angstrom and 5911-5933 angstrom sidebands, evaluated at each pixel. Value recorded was 0.95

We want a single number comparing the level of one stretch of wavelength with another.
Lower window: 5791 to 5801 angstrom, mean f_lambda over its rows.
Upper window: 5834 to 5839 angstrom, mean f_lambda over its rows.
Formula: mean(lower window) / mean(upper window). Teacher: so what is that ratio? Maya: 1.04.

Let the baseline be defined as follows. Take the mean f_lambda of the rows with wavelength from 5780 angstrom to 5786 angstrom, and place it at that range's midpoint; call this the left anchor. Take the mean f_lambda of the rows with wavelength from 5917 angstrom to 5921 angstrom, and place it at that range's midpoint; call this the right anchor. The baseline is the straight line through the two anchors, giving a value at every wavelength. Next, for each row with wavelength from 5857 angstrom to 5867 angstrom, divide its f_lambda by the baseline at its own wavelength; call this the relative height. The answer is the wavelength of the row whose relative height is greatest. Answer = 5859.0 angstrom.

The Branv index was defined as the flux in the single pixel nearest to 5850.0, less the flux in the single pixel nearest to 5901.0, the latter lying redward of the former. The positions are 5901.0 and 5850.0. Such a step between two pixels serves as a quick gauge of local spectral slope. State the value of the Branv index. -0.19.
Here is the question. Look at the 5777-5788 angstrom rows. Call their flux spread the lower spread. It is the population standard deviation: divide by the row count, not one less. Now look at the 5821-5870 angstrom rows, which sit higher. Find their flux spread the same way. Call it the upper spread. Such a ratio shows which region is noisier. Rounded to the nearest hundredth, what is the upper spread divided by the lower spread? 0.76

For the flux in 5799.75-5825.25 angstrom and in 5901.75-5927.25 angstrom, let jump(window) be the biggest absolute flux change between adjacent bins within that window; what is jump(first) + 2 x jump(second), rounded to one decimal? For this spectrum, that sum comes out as 3.6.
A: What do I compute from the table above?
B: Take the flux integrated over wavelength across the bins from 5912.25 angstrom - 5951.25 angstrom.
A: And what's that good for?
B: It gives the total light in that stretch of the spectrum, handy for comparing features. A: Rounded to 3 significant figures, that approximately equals 357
